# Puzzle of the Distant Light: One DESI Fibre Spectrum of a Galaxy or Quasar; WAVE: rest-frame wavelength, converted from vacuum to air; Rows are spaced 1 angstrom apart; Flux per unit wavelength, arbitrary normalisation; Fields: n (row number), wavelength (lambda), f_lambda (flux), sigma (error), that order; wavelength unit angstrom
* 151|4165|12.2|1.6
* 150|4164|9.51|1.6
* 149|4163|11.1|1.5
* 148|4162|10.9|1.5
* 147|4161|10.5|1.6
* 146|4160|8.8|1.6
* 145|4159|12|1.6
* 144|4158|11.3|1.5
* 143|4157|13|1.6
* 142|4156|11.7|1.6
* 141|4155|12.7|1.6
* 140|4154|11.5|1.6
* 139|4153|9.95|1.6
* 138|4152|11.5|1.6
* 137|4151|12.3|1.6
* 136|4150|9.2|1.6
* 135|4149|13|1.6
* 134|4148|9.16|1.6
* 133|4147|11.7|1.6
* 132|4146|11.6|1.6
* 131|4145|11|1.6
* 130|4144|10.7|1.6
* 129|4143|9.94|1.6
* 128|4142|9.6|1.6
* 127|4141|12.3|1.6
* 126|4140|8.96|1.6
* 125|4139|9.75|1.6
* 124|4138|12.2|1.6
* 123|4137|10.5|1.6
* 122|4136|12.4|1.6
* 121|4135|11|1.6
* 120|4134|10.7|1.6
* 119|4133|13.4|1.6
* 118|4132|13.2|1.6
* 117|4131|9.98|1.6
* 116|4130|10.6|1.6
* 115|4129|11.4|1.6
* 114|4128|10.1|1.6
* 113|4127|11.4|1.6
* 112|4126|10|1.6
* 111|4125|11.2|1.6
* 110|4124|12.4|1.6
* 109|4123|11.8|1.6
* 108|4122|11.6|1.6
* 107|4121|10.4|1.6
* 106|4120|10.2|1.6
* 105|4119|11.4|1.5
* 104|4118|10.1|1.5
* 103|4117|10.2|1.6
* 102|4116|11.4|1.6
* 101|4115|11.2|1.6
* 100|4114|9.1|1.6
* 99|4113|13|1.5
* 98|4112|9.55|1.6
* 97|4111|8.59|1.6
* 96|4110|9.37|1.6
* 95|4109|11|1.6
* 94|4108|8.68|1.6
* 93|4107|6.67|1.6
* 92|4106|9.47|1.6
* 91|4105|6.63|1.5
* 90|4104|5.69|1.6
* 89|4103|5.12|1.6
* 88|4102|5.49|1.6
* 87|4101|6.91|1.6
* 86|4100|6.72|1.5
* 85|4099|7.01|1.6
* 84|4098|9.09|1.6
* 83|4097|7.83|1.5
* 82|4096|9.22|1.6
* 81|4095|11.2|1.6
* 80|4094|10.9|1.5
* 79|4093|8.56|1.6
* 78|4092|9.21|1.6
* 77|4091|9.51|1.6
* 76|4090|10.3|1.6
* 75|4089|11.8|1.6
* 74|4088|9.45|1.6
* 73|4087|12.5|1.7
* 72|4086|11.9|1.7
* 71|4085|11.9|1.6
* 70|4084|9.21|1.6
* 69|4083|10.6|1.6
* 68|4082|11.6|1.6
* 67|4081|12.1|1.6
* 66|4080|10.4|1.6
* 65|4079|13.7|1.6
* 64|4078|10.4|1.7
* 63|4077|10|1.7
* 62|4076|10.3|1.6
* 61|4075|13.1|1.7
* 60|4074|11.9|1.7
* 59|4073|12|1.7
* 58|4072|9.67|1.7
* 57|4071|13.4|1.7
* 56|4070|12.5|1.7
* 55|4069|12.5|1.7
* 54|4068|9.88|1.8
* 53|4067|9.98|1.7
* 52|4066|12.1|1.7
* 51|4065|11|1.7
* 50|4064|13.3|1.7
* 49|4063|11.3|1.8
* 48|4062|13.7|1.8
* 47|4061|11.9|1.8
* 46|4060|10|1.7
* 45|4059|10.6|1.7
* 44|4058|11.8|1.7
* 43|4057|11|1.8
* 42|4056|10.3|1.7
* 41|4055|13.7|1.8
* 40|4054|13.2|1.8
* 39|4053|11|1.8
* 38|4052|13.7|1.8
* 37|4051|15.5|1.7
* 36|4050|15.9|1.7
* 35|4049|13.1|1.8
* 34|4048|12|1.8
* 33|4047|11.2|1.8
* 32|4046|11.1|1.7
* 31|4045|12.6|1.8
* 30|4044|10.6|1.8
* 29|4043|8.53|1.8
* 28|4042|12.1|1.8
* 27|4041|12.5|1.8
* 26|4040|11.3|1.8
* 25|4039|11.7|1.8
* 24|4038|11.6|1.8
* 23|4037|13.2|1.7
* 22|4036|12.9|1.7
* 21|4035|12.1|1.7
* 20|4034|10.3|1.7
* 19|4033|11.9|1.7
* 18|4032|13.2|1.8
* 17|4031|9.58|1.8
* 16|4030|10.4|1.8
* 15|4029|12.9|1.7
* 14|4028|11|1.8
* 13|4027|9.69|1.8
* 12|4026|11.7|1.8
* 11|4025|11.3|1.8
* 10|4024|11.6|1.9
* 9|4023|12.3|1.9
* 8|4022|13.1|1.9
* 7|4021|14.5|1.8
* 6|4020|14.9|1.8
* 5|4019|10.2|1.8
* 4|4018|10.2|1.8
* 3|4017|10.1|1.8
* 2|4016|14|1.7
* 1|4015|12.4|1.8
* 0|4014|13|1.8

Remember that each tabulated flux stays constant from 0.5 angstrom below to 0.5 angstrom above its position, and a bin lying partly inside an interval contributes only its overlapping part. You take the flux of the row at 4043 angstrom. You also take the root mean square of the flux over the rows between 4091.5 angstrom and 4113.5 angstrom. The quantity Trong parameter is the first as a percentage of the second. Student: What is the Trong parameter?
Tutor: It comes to 98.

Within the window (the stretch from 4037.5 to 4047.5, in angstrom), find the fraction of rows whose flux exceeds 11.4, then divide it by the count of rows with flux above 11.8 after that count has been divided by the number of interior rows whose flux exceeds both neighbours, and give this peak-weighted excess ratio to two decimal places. 0.50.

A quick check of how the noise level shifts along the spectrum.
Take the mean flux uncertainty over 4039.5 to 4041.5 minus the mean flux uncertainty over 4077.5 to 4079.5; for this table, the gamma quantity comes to 0.15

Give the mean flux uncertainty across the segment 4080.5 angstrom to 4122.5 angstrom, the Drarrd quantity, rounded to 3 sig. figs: 1.59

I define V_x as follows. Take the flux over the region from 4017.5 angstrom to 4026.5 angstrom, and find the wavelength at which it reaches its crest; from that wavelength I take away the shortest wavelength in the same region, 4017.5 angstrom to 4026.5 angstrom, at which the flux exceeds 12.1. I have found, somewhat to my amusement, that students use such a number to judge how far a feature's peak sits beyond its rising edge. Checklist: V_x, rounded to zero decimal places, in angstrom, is 0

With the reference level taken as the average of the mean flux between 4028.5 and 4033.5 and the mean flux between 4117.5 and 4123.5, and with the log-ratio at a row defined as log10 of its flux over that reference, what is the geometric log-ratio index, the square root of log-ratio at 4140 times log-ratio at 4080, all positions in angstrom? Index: 0.058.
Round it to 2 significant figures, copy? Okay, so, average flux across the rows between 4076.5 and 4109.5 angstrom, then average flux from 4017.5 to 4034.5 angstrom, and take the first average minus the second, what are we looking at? -2.3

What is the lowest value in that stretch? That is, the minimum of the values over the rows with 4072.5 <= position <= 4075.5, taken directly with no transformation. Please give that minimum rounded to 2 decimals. 11.90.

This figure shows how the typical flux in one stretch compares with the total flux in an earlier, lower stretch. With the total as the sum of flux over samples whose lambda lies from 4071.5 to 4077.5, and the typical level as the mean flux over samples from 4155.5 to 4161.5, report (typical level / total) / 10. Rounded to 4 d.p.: 0.0167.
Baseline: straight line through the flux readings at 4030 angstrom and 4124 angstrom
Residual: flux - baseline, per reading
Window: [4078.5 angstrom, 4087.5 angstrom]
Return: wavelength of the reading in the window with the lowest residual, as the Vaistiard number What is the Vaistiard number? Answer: 4084 angstrom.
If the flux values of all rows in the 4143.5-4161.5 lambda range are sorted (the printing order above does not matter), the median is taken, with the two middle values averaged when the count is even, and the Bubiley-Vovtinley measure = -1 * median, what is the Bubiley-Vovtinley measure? -11.5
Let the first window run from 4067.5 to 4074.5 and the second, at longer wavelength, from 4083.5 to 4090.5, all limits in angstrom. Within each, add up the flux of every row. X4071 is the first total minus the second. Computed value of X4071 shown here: 4.8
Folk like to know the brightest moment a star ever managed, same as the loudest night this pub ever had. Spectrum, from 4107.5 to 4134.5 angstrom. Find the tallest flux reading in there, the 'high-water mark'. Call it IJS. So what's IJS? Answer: 13.4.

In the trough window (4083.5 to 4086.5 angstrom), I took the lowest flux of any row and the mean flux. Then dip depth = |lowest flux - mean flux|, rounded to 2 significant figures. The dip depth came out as 1.8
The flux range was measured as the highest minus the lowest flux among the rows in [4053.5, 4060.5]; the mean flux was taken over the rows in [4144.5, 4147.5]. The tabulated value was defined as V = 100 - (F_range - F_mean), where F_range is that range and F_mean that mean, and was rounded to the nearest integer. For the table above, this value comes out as 108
